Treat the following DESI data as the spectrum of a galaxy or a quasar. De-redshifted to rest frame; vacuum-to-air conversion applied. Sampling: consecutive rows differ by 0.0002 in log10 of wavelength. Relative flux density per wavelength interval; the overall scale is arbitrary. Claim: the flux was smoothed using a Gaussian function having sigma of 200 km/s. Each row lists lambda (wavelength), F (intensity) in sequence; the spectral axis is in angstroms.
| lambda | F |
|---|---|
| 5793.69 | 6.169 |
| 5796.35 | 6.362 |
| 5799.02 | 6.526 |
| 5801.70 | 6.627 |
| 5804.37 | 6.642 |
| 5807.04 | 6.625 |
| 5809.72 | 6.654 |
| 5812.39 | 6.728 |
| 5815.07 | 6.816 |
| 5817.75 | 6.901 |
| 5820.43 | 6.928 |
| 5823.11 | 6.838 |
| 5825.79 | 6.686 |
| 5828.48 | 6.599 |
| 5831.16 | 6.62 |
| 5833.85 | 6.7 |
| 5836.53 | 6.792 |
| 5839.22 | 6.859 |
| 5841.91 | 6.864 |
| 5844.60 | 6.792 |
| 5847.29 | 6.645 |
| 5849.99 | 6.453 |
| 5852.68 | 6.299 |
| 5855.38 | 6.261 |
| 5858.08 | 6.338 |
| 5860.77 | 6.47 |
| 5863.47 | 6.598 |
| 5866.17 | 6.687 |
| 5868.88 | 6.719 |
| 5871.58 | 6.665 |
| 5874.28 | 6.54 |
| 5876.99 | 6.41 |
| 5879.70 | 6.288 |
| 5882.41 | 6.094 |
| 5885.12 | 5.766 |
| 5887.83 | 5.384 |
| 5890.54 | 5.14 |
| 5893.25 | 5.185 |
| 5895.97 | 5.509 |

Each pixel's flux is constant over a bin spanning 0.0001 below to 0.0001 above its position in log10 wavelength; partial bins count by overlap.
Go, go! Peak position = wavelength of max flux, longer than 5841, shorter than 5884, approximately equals 5841.91 angstroms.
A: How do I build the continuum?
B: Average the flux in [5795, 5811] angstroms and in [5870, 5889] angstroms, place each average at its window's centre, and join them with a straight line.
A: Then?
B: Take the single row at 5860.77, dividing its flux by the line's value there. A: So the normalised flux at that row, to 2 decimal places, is 1.03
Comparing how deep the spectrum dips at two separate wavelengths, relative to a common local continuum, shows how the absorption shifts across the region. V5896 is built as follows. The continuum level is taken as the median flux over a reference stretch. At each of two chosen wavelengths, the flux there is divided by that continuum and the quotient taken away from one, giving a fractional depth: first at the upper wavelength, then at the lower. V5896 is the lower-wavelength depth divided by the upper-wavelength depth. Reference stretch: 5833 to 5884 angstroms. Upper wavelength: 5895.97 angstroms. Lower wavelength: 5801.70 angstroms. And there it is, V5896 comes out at 0.0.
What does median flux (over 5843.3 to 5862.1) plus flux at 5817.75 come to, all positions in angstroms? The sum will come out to 13.4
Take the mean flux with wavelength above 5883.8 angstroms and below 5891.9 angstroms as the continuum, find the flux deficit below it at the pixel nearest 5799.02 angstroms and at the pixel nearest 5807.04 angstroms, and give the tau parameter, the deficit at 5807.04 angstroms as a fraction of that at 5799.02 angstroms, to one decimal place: 1.1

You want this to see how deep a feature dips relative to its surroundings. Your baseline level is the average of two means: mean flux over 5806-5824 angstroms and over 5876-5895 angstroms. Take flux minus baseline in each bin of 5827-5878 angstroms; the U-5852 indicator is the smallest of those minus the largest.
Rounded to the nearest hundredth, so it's -0.60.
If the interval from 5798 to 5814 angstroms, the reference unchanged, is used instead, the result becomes -0.20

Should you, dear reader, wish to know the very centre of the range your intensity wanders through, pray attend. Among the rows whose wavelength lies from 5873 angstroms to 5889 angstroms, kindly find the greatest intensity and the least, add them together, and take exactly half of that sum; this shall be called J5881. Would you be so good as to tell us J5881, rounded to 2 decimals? 5.96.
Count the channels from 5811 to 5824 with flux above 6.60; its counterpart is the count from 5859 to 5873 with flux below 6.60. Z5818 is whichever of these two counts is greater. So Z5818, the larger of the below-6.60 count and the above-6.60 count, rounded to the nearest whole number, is 5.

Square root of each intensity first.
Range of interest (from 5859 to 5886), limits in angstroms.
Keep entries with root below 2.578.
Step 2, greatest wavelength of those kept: 5885.12 angstroms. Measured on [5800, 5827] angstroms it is 5807.04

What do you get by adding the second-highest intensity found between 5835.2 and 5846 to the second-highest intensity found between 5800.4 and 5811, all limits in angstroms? 13.5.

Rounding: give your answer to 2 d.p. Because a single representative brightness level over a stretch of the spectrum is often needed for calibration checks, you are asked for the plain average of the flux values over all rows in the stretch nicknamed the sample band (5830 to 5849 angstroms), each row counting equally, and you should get 6.75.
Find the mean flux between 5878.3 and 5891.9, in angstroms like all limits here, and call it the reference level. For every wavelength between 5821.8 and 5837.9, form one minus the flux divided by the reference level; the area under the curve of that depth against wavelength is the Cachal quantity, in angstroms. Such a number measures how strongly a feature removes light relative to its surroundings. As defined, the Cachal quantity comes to -2.7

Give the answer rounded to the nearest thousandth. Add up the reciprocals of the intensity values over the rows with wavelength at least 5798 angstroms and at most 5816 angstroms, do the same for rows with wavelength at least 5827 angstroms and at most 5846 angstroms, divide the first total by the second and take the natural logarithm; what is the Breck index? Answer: 0.013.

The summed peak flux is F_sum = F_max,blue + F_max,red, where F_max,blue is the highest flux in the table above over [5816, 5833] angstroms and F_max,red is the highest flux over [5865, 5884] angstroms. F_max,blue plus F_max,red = 13.6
